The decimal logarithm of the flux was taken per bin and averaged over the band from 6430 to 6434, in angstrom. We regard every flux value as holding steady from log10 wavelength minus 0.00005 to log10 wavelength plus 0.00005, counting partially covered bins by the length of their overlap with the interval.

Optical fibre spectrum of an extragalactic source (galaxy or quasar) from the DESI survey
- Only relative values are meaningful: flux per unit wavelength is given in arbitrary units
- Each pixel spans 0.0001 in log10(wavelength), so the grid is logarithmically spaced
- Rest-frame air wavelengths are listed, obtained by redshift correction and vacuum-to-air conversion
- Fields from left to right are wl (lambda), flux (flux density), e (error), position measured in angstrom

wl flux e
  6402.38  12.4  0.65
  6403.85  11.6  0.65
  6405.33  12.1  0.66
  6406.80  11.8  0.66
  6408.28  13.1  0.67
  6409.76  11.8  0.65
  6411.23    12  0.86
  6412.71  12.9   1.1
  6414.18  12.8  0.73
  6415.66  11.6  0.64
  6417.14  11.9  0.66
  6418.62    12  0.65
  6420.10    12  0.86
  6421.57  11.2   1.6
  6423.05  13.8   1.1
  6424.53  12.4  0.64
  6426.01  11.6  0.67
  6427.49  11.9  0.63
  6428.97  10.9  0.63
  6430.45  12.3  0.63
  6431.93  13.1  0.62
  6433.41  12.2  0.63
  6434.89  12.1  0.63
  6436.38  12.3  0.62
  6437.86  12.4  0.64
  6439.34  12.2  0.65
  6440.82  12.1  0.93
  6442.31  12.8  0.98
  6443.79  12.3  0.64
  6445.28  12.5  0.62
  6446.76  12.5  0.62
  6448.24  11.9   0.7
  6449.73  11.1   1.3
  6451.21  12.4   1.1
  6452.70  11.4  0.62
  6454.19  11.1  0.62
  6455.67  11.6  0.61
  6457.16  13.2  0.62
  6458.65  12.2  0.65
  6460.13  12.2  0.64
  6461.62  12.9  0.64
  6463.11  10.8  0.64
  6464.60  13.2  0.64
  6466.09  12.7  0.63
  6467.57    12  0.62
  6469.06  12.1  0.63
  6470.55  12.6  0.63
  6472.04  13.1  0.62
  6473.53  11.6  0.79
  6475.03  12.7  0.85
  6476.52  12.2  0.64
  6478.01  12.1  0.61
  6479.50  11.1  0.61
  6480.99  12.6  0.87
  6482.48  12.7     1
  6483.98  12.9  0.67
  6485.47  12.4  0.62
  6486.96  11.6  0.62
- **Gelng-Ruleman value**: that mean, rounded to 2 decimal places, 1.10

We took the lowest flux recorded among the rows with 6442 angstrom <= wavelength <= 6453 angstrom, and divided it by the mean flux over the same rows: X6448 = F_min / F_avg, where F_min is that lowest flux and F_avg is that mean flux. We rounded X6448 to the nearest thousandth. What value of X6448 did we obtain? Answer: 0.916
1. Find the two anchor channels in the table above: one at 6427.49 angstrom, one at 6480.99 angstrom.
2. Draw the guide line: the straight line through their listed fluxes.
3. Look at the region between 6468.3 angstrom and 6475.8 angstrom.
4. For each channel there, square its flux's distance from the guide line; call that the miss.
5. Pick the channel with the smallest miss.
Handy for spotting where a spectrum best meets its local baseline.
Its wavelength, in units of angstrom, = 6470.55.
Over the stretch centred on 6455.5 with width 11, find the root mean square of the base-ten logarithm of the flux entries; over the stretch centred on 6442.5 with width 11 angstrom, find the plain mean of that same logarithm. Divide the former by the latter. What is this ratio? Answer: 0.99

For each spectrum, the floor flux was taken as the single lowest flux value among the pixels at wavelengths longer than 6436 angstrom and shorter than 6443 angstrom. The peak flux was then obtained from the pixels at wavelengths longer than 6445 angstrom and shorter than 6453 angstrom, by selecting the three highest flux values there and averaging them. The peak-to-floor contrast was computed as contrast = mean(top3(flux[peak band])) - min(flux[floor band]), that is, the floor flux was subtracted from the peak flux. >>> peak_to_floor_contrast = 0.37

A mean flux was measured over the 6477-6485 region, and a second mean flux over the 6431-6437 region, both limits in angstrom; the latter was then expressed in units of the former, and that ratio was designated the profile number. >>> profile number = 1.01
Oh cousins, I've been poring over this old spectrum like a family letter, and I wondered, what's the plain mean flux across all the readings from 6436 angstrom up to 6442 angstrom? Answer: 12.3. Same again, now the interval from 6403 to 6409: 12.2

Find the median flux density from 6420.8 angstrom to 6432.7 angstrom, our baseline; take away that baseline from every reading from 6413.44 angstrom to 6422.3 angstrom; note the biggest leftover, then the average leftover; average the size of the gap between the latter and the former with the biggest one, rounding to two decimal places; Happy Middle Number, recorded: 0.79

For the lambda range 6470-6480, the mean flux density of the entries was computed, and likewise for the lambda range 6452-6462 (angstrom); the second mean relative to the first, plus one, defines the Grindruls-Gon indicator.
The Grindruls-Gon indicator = 1.99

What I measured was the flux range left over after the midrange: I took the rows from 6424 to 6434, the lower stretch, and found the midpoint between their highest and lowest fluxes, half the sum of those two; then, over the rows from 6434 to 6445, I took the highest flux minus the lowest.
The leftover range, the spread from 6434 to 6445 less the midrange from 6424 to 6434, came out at -11.3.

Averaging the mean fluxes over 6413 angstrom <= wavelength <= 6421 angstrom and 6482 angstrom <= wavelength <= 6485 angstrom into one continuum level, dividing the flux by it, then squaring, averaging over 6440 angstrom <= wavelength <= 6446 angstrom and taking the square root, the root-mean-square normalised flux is 1.00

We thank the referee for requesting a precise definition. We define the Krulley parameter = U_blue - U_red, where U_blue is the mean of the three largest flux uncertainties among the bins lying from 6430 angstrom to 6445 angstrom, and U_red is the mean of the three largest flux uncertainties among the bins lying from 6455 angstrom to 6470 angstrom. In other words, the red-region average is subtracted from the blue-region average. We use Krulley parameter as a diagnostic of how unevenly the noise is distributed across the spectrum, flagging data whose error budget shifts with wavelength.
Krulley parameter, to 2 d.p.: 0.21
